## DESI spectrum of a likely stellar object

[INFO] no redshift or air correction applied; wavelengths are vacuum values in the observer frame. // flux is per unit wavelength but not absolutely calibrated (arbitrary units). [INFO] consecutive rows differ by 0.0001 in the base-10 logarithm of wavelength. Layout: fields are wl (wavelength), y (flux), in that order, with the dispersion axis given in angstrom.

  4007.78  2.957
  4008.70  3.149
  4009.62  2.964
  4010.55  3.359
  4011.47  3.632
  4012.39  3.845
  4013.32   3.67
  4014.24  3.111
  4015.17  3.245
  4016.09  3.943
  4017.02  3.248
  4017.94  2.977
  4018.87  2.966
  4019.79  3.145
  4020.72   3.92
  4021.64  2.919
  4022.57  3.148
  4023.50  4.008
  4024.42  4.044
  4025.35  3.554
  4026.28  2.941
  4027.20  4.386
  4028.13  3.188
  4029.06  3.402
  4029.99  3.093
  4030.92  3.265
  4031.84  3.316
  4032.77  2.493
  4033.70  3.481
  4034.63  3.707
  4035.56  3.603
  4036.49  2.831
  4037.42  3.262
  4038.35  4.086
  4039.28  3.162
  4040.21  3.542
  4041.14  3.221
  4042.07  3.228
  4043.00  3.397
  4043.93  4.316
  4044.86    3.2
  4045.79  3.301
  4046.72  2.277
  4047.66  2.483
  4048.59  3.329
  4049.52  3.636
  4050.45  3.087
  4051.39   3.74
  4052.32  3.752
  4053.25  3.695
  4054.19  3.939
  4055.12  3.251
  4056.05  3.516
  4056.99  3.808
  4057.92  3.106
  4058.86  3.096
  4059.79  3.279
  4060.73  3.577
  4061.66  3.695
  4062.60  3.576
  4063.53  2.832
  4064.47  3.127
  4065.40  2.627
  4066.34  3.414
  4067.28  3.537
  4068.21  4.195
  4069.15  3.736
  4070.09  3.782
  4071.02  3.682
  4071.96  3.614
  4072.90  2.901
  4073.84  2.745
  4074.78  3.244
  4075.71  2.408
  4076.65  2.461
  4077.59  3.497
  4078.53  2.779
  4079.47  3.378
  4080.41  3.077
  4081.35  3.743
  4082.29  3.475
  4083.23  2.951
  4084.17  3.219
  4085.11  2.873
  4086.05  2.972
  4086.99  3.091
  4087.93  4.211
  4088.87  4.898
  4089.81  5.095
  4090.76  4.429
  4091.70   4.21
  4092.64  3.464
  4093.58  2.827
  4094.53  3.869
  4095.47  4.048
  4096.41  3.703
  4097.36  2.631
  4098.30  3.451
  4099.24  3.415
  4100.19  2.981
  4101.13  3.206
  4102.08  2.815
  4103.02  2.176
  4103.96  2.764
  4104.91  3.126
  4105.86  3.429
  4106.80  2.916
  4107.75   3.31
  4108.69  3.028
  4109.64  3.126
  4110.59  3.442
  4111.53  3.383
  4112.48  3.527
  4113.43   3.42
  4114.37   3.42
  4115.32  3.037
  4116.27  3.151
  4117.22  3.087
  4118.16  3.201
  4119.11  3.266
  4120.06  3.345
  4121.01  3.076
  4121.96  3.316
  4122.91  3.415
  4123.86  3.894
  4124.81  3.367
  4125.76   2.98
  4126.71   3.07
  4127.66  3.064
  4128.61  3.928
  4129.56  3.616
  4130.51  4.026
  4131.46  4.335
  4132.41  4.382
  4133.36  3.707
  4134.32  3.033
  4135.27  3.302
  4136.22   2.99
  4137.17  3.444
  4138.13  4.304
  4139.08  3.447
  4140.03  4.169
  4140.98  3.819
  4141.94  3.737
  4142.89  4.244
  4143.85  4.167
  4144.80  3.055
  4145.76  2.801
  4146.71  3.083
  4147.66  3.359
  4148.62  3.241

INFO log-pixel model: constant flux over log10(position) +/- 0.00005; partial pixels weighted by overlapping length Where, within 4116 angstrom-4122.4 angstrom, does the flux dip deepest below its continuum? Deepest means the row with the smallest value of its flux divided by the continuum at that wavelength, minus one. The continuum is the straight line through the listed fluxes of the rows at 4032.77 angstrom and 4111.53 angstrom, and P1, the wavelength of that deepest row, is 4121.01 angstrom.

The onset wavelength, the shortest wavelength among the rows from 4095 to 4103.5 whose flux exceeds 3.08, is 4095.47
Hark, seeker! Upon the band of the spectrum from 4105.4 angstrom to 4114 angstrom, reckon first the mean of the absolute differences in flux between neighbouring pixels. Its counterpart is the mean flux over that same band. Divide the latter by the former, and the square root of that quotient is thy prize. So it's 3.7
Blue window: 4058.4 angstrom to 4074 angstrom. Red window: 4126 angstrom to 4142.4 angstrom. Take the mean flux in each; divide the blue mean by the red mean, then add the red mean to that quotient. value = 4.59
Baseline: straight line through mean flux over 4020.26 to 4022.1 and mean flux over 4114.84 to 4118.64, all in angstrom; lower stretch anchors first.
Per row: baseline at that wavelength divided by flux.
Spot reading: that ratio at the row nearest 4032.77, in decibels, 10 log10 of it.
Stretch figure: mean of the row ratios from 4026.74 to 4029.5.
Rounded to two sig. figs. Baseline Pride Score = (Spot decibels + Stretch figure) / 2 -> 1.1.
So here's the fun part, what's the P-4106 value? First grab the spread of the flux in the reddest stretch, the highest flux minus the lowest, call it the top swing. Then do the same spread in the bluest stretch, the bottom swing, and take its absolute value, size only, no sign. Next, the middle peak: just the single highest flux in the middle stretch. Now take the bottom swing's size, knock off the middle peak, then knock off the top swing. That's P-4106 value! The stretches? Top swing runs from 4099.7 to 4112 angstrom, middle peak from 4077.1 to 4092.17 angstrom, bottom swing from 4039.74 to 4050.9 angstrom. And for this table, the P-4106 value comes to -4.3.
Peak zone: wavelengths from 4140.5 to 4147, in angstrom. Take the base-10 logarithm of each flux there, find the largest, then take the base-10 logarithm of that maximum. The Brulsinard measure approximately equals -0.202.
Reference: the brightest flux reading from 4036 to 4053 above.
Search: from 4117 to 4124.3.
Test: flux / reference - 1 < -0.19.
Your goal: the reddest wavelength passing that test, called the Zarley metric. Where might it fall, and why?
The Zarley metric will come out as 4122.91 angstrom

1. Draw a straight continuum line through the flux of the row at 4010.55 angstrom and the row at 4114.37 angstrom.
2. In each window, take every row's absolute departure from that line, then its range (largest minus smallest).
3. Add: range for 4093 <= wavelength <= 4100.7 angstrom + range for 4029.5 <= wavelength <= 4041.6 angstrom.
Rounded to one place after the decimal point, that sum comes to 1.6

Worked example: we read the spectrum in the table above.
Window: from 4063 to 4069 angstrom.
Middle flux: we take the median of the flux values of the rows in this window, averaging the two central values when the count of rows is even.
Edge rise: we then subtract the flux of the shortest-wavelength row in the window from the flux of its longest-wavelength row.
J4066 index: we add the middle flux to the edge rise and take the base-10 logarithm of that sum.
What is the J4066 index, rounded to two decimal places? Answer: 0.67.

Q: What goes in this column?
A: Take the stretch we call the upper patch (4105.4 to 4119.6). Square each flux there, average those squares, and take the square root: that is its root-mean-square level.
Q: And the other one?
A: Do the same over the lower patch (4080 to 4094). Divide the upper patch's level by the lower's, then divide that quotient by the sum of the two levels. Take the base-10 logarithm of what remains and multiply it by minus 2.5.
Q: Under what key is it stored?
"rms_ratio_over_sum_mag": 2.25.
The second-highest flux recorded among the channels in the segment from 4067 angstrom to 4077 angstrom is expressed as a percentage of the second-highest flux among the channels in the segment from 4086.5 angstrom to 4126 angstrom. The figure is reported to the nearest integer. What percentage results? 77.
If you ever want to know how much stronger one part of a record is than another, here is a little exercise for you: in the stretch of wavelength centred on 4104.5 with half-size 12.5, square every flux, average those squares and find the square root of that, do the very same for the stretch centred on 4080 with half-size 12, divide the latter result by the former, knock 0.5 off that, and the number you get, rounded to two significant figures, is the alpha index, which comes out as 0.60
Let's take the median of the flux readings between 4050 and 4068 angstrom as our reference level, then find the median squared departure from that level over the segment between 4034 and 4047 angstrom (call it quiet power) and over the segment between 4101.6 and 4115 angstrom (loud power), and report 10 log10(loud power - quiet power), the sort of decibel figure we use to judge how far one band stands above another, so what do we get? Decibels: -19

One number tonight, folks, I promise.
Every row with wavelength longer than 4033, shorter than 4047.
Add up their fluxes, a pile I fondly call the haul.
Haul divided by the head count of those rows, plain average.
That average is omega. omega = 3.37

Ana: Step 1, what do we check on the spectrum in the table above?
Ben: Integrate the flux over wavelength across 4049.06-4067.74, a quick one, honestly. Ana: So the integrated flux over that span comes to 64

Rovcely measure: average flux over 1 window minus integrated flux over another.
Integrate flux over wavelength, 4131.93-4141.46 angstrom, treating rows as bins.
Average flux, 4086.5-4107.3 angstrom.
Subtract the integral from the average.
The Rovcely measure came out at -31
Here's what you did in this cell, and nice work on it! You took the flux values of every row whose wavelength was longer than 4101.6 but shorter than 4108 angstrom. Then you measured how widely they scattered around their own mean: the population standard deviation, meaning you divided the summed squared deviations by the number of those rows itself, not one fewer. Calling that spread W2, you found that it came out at 0.386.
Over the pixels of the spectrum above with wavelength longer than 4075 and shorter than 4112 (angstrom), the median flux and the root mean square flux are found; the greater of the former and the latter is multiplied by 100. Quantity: 339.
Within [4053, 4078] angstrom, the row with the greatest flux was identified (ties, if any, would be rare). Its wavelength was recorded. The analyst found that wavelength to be 4068.21 angstrom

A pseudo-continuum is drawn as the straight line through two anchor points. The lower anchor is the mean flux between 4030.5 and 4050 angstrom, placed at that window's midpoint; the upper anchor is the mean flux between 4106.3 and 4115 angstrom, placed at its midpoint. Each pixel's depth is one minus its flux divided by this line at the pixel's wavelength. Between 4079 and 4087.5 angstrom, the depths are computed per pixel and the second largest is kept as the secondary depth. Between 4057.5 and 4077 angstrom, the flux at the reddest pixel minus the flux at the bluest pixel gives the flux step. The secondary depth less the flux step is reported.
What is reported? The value 0.75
